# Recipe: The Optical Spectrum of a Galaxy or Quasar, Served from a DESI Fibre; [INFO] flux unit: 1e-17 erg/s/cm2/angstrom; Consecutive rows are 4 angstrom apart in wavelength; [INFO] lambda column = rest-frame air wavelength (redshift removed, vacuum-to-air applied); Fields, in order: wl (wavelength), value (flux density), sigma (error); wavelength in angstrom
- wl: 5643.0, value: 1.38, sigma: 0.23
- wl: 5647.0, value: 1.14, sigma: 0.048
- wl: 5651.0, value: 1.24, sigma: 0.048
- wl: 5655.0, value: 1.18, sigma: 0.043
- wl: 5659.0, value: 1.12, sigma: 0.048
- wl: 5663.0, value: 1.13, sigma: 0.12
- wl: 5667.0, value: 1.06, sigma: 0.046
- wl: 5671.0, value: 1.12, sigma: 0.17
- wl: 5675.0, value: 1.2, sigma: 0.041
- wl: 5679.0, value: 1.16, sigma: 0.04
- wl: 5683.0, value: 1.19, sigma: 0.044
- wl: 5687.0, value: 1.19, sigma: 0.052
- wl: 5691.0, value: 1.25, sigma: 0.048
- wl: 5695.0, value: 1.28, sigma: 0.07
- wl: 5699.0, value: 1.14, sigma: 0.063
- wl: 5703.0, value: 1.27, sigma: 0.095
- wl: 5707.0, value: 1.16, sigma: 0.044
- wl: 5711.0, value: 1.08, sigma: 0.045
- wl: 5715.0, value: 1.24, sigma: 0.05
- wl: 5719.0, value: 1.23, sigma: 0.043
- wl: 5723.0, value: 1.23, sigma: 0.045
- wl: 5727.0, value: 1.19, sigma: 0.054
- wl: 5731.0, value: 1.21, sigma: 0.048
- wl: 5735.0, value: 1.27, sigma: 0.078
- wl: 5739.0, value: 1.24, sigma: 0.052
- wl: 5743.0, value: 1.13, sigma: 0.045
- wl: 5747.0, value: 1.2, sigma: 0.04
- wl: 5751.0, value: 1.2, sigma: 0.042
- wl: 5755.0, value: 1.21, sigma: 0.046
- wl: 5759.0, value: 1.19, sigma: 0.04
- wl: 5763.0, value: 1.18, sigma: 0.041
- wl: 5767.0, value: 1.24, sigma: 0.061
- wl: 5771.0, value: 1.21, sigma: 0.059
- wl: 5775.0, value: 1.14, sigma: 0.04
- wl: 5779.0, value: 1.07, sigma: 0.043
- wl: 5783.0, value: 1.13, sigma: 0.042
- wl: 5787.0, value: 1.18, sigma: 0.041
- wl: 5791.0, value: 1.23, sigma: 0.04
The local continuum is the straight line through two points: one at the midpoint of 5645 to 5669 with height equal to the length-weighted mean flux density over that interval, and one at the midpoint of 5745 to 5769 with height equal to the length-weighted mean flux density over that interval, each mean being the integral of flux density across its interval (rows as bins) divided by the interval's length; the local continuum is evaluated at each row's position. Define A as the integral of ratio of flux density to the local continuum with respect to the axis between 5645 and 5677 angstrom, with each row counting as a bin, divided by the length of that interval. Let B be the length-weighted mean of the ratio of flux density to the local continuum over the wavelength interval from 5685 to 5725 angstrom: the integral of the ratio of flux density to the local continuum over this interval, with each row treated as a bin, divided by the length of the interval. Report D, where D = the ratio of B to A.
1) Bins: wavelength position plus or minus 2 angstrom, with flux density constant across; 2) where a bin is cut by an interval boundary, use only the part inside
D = 1.03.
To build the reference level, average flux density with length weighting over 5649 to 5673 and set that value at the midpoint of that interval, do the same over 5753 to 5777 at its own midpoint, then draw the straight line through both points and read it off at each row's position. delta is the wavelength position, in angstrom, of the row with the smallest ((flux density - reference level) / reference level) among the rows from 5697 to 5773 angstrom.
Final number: 5711.0 angstrom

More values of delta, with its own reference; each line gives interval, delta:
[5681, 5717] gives 5711.0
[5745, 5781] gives 5779.0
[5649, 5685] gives 5667.0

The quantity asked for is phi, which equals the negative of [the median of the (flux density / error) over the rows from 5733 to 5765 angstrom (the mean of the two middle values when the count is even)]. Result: -27.4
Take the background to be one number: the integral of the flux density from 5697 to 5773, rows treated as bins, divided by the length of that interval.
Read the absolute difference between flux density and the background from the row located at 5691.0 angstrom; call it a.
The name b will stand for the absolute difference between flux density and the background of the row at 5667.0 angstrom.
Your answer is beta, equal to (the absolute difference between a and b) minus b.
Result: -0.049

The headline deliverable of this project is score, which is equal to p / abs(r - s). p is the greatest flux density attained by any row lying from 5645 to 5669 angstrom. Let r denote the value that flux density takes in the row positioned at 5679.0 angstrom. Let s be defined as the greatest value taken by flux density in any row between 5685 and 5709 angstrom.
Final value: 10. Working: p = 1.24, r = 1.16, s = 1.28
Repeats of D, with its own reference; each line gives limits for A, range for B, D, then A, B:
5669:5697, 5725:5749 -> 0.98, 1.03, 1.01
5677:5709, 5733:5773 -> 0.97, 1.03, 1.01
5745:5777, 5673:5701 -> 1.04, 0.99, 1.03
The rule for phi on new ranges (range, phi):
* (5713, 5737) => -25.0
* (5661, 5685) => -25.0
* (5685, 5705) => -18.3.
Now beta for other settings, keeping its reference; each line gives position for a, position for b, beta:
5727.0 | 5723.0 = -0.011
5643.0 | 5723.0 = 0.121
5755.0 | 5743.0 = -0.009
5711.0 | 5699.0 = -0.001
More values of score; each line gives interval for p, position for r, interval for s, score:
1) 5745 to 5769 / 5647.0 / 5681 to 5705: 9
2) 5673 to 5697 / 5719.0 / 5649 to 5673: 128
